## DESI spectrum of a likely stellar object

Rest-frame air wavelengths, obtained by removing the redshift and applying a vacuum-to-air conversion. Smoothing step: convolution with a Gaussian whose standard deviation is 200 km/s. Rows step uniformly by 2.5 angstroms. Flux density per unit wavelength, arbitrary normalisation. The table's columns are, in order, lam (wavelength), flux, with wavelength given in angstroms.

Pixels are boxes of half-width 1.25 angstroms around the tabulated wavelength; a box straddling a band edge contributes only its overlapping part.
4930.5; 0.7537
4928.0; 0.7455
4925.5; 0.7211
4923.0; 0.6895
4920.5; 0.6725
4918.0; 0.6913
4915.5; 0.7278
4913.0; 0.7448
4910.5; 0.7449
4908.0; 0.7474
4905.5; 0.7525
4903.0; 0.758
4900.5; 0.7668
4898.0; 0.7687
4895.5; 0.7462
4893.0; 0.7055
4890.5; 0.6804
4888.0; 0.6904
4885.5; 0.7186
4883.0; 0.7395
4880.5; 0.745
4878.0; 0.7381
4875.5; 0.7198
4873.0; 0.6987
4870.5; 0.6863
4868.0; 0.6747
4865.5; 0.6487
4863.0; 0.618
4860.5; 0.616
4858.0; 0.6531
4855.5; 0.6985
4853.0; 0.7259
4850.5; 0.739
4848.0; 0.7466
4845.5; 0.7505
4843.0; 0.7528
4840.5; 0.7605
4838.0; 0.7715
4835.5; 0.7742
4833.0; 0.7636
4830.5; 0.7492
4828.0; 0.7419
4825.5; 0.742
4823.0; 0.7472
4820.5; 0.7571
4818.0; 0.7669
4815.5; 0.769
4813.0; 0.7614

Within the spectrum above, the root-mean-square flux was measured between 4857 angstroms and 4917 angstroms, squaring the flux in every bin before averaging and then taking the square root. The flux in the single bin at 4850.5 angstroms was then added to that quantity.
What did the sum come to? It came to 1.45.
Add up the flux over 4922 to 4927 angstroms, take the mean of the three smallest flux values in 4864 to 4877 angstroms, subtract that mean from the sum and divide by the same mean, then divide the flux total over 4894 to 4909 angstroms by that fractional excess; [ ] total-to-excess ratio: 4.1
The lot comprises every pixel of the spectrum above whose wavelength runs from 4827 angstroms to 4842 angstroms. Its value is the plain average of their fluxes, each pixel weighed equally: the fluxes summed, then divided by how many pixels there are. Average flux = 0.760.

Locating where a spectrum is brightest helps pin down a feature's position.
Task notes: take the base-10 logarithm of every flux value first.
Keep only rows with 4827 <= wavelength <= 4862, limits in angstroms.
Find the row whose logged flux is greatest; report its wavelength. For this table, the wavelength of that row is 4835.5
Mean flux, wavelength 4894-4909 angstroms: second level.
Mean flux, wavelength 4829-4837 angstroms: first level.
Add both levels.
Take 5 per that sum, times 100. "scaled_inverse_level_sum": 329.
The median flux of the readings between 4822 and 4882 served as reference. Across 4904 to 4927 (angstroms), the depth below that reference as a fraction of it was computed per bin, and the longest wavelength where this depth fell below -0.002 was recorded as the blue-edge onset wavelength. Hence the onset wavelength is 4913.0 angstroms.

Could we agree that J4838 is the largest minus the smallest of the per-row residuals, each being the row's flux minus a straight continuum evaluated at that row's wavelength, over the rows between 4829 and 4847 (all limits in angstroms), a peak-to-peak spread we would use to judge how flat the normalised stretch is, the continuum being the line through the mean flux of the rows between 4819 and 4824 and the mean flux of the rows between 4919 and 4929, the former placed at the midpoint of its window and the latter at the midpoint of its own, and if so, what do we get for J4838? 0.027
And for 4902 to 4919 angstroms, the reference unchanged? 0.060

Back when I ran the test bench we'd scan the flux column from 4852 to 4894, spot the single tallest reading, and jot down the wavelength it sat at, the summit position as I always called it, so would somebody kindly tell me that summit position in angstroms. 4880.5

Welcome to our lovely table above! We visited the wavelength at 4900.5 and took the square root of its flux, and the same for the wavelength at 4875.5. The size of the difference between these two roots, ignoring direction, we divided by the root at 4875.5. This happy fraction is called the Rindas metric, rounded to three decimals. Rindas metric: 0.032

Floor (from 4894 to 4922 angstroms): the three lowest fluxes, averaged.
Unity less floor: 0.303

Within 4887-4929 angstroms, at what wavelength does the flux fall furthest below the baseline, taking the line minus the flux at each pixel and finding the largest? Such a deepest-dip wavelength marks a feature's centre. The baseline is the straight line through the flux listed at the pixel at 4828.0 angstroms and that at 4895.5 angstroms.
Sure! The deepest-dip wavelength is 4920.5 angstroms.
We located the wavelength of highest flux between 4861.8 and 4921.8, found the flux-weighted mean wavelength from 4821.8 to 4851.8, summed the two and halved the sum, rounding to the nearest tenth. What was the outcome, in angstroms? 4867.4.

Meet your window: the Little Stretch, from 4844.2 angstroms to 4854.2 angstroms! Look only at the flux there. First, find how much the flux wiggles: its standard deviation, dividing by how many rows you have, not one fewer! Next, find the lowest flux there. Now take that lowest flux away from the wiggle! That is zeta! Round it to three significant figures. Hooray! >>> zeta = -0.717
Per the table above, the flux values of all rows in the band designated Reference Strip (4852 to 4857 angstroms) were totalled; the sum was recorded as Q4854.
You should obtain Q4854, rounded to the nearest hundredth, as 1.42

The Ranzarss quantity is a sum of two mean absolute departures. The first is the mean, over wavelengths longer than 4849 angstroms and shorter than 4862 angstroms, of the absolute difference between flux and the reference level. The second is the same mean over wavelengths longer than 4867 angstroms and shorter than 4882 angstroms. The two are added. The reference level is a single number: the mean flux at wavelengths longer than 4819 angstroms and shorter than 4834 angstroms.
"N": 0.10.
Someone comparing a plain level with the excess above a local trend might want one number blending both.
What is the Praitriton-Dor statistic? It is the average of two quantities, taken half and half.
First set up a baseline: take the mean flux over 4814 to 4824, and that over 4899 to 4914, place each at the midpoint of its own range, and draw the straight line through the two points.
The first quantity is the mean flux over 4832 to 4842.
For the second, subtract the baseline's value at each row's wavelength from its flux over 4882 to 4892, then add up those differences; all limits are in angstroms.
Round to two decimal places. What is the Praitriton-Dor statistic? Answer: 0.29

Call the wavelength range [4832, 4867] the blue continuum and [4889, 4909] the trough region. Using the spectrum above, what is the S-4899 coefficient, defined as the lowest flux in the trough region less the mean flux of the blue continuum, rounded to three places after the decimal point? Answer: -0.035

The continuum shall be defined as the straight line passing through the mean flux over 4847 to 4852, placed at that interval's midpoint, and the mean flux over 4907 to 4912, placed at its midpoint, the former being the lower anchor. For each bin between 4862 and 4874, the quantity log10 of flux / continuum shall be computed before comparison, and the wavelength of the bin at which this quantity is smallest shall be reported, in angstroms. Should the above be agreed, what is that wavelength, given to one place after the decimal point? 4863.0 angstroms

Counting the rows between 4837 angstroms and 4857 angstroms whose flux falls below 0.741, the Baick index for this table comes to 3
